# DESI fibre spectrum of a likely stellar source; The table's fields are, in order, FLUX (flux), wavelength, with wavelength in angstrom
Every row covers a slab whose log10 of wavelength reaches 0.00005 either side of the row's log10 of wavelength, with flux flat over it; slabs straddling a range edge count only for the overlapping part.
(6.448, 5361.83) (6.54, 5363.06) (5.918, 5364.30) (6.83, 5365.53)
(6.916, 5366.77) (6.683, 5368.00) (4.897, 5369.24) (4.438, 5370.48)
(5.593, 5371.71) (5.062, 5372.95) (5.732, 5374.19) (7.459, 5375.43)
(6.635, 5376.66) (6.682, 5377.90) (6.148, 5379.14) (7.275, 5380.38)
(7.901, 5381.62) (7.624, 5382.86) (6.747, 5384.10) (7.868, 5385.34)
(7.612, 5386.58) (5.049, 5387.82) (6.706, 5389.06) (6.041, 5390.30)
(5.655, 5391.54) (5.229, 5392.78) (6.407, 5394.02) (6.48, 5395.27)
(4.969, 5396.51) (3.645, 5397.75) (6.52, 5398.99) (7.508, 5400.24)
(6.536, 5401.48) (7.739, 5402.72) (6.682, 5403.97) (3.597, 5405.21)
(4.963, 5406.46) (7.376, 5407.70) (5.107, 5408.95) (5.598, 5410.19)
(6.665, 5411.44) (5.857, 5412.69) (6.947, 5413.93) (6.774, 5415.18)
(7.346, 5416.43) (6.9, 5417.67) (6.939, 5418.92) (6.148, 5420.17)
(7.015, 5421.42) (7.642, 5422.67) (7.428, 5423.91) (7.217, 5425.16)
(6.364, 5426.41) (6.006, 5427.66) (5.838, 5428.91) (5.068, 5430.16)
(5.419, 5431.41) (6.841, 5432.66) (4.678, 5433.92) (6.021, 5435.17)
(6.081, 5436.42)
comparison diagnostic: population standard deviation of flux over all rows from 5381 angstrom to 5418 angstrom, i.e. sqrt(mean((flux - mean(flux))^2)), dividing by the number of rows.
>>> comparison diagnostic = 1.14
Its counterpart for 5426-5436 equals 0.65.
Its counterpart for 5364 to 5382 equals 0.96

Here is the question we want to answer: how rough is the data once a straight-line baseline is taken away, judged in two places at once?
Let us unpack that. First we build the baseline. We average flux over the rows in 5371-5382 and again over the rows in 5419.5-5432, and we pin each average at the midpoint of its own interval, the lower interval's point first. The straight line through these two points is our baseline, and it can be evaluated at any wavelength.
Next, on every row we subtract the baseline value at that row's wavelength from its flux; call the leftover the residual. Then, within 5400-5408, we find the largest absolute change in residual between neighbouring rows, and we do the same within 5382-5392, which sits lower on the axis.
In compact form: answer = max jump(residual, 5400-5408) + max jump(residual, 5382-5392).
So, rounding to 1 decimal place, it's 5.6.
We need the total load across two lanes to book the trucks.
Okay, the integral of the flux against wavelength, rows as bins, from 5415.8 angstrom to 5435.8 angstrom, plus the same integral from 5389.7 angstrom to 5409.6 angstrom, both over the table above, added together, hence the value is 246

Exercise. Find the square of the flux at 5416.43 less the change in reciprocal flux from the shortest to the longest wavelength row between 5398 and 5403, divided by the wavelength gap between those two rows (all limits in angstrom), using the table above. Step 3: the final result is 54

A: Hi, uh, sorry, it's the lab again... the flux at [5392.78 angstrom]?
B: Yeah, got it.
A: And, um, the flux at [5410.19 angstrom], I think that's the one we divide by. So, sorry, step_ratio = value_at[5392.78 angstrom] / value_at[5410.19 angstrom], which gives 0.93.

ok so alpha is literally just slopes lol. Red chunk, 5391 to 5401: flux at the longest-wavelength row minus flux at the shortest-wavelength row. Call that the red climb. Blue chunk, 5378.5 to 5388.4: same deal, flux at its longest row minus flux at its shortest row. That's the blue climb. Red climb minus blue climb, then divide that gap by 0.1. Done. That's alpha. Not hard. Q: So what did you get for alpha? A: 30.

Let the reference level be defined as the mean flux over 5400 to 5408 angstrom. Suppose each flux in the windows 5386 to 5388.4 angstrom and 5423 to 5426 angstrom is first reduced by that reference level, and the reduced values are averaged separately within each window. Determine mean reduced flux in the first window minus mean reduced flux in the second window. -1.0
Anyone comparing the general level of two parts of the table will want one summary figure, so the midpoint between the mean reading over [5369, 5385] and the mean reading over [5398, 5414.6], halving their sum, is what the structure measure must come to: 6.28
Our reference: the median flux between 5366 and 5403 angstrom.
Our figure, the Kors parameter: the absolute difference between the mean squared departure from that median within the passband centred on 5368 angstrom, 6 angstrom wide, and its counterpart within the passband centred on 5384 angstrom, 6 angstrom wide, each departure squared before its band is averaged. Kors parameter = 0.2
